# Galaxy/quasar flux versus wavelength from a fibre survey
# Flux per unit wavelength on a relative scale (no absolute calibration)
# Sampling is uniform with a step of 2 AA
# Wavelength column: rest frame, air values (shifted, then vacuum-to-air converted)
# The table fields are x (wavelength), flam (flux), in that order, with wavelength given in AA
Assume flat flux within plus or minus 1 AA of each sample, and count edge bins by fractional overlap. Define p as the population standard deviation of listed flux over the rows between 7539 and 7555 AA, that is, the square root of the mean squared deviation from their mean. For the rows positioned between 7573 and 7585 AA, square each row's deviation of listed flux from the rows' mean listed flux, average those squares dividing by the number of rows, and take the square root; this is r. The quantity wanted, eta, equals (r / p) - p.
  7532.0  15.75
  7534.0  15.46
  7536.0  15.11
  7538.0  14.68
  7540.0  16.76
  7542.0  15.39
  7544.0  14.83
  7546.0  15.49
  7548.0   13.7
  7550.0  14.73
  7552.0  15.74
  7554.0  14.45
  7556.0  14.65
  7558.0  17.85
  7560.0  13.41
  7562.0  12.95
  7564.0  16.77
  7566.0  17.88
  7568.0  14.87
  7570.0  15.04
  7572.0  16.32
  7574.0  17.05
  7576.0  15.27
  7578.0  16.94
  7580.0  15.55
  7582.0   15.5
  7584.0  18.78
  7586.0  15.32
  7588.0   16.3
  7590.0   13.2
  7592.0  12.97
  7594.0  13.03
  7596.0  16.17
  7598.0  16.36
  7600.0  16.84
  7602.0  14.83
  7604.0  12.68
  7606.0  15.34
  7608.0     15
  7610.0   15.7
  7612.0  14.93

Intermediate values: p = 0.9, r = 1.2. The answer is 0.6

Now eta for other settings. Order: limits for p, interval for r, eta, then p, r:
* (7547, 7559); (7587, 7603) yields -0.2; 1.3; 1.6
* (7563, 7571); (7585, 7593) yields -0.1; 1.2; 1.4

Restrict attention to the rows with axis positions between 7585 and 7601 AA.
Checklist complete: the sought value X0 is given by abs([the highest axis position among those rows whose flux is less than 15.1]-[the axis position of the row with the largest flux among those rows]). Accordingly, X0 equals 6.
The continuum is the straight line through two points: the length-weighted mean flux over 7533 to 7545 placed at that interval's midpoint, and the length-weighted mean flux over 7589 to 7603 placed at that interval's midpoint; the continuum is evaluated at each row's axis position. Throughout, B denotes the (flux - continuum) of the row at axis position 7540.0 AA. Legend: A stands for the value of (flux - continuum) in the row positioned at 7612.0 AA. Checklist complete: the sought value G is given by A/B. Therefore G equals 0.2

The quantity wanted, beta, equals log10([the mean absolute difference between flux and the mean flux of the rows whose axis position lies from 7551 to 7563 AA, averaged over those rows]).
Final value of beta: 0.1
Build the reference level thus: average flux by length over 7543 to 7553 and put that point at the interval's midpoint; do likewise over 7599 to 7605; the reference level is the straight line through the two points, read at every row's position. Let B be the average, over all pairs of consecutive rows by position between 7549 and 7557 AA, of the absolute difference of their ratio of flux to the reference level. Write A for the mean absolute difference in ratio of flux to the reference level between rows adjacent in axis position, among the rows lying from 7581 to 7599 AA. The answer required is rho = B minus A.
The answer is -0.066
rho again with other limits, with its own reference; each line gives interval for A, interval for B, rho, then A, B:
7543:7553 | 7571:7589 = 0.037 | 0.08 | 0.11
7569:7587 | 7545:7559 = -0.019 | 0.11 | 0.10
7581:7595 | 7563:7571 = -0.029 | 0.12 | 0.10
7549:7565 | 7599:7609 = -0.018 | 0.14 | 0.12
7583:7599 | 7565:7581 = -0.011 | 0.11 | 0.10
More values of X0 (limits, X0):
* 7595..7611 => 8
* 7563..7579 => 4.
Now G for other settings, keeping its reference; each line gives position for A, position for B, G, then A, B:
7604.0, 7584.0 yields -0.5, -2.0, 3.88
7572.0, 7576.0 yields 4.5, 1.3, 0.29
